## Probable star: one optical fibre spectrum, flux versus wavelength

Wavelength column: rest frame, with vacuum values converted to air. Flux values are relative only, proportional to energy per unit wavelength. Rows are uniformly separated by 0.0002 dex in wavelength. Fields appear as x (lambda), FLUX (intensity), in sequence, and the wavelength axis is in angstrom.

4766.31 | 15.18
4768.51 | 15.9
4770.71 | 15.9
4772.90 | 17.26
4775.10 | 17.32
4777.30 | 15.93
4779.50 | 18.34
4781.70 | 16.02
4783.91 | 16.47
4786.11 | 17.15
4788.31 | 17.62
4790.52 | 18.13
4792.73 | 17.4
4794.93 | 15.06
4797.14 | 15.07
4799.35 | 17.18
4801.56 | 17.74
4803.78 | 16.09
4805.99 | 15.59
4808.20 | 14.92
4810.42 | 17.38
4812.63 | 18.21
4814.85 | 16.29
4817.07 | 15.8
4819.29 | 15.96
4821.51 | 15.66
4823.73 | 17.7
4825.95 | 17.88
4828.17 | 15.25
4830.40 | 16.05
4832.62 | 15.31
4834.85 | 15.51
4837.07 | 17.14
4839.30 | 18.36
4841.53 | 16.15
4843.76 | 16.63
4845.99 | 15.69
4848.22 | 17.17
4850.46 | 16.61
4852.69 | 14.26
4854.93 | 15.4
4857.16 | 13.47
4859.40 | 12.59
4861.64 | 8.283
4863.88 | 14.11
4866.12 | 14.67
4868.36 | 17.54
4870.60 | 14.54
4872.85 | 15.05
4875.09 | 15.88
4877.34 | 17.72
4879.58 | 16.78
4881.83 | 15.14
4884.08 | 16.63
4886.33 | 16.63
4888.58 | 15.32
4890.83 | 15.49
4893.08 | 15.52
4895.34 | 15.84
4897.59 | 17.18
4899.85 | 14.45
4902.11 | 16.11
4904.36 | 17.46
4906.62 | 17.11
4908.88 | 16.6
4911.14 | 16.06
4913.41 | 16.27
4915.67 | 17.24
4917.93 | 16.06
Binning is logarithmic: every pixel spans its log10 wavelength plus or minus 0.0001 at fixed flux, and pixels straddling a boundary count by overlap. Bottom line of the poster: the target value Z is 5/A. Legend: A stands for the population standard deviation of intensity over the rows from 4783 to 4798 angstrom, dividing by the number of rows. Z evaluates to 4.4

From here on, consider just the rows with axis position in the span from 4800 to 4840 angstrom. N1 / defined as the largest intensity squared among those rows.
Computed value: 337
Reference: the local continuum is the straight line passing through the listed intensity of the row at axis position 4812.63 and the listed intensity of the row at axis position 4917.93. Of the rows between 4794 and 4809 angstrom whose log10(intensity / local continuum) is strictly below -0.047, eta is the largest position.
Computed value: 4808.20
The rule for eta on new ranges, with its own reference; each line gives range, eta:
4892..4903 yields 4899.85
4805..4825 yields 4821.51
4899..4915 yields 4899.85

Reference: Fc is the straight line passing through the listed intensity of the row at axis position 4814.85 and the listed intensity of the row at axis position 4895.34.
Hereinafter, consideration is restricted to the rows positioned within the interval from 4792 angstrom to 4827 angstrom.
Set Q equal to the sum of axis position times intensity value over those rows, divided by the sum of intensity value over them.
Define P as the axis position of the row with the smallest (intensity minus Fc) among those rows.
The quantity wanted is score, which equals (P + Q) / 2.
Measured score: 4808.8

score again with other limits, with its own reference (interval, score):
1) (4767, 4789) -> 4773.5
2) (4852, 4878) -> 4863.6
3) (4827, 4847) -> 4832.7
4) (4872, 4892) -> 4877.3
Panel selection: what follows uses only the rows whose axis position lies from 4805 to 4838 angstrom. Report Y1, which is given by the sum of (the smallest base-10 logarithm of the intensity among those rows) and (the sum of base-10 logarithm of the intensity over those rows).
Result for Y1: 19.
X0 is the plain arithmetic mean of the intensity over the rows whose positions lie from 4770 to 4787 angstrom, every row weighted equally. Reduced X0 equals 16.8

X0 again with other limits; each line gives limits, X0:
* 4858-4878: 14.5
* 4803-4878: 15.7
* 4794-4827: 16.4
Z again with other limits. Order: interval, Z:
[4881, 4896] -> 8.9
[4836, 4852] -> 6.3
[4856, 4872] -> 1.9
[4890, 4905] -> 5.2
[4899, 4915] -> 5.6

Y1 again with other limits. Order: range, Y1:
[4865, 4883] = 11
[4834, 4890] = 31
